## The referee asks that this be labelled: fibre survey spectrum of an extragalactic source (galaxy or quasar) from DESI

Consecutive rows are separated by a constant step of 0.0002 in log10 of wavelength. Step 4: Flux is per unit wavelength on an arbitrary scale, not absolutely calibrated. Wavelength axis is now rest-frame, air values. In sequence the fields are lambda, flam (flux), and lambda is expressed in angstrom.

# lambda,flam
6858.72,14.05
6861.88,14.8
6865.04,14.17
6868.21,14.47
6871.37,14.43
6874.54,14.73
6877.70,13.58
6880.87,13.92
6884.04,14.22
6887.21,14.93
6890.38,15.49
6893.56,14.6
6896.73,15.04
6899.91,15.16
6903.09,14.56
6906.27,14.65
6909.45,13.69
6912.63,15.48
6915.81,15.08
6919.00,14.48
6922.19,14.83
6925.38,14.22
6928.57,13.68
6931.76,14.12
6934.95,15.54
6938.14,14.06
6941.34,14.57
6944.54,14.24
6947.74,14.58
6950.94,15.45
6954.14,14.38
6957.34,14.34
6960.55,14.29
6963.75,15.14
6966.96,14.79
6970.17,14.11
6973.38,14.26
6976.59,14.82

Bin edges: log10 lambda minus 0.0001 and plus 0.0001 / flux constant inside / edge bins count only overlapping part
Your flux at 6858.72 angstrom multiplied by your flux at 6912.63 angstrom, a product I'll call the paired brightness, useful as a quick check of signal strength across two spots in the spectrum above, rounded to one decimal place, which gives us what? 217.5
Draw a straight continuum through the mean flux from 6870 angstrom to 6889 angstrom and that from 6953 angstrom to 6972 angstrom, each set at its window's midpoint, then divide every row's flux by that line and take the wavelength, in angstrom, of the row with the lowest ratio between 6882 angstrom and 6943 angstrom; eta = 6928.57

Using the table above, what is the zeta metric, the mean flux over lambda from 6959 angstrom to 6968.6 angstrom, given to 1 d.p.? 14.7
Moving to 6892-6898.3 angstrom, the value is 14.8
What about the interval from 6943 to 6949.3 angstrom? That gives 14.4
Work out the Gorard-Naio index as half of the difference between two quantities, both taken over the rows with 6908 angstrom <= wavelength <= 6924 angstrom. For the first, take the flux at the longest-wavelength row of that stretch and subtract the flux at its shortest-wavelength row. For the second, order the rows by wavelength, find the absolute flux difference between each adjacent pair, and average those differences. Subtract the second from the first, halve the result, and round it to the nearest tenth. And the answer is 0.2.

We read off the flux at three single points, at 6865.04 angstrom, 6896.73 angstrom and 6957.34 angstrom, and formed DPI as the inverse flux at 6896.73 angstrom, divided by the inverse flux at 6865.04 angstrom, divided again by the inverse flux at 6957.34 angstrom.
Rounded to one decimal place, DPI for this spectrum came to 13.5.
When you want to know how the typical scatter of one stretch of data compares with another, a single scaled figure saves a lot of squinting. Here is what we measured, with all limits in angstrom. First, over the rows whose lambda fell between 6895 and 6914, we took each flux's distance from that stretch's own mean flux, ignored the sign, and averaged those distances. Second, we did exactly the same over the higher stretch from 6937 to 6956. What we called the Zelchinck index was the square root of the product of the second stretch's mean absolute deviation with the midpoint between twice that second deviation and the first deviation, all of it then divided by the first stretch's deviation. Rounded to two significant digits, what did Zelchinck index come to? 0.91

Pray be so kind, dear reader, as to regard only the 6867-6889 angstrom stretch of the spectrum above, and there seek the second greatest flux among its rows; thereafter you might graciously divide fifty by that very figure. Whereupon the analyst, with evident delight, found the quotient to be 3.39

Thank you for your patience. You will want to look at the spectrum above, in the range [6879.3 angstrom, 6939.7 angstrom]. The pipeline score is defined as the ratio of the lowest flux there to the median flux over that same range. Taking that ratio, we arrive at 0.937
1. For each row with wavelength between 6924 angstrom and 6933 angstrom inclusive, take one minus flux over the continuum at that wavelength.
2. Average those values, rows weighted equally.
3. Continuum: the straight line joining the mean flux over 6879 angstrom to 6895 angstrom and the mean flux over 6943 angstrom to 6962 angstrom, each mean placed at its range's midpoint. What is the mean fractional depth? 0.039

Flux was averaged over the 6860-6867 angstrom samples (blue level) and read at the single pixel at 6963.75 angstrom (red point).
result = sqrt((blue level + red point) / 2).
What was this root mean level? 3.85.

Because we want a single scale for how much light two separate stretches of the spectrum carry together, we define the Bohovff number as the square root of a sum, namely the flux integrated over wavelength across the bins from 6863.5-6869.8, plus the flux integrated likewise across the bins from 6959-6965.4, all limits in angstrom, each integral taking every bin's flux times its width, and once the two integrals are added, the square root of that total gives 13.6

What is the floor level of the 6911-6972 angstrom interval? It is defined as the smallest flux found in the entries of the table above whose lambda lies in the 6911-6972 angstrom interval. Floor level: 13.68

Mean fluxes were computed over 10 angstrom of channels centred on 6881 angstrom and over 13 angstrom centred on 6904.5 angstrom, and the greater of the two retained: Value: 14.5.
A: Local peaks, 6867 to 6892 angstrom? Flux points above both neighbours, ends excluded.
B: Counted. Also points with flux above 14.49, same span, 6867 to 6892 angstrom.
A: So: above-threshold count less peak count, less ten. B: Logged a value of -8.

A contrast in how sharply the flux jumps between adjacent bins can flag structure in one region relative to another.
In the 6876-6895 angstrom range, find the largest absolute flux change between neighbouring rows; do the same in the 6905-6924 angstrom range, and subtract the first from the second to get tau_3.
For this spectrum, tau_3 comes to 0.90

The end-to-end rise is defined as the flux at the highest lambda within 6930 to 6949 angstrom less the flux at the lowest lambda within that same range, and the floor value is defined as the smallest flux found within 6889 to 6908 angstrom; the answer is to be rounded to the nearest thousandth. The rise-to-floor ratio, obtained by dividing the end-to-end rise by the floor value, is 0.032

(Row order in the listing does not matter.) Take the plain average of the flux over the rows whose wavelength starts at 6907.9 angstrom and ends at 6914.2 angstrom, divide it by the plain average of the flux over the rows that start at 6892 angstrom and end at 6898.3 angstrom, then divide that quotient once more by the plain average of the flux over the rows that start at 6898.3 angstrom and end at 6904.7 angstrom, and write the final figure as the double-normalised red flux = 0.066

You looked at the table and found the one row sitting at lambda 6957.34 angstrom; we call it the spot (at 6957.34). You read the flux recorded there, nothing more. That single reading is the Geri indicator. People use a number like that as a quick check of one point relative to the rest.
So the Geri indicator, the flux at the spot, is 14.34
